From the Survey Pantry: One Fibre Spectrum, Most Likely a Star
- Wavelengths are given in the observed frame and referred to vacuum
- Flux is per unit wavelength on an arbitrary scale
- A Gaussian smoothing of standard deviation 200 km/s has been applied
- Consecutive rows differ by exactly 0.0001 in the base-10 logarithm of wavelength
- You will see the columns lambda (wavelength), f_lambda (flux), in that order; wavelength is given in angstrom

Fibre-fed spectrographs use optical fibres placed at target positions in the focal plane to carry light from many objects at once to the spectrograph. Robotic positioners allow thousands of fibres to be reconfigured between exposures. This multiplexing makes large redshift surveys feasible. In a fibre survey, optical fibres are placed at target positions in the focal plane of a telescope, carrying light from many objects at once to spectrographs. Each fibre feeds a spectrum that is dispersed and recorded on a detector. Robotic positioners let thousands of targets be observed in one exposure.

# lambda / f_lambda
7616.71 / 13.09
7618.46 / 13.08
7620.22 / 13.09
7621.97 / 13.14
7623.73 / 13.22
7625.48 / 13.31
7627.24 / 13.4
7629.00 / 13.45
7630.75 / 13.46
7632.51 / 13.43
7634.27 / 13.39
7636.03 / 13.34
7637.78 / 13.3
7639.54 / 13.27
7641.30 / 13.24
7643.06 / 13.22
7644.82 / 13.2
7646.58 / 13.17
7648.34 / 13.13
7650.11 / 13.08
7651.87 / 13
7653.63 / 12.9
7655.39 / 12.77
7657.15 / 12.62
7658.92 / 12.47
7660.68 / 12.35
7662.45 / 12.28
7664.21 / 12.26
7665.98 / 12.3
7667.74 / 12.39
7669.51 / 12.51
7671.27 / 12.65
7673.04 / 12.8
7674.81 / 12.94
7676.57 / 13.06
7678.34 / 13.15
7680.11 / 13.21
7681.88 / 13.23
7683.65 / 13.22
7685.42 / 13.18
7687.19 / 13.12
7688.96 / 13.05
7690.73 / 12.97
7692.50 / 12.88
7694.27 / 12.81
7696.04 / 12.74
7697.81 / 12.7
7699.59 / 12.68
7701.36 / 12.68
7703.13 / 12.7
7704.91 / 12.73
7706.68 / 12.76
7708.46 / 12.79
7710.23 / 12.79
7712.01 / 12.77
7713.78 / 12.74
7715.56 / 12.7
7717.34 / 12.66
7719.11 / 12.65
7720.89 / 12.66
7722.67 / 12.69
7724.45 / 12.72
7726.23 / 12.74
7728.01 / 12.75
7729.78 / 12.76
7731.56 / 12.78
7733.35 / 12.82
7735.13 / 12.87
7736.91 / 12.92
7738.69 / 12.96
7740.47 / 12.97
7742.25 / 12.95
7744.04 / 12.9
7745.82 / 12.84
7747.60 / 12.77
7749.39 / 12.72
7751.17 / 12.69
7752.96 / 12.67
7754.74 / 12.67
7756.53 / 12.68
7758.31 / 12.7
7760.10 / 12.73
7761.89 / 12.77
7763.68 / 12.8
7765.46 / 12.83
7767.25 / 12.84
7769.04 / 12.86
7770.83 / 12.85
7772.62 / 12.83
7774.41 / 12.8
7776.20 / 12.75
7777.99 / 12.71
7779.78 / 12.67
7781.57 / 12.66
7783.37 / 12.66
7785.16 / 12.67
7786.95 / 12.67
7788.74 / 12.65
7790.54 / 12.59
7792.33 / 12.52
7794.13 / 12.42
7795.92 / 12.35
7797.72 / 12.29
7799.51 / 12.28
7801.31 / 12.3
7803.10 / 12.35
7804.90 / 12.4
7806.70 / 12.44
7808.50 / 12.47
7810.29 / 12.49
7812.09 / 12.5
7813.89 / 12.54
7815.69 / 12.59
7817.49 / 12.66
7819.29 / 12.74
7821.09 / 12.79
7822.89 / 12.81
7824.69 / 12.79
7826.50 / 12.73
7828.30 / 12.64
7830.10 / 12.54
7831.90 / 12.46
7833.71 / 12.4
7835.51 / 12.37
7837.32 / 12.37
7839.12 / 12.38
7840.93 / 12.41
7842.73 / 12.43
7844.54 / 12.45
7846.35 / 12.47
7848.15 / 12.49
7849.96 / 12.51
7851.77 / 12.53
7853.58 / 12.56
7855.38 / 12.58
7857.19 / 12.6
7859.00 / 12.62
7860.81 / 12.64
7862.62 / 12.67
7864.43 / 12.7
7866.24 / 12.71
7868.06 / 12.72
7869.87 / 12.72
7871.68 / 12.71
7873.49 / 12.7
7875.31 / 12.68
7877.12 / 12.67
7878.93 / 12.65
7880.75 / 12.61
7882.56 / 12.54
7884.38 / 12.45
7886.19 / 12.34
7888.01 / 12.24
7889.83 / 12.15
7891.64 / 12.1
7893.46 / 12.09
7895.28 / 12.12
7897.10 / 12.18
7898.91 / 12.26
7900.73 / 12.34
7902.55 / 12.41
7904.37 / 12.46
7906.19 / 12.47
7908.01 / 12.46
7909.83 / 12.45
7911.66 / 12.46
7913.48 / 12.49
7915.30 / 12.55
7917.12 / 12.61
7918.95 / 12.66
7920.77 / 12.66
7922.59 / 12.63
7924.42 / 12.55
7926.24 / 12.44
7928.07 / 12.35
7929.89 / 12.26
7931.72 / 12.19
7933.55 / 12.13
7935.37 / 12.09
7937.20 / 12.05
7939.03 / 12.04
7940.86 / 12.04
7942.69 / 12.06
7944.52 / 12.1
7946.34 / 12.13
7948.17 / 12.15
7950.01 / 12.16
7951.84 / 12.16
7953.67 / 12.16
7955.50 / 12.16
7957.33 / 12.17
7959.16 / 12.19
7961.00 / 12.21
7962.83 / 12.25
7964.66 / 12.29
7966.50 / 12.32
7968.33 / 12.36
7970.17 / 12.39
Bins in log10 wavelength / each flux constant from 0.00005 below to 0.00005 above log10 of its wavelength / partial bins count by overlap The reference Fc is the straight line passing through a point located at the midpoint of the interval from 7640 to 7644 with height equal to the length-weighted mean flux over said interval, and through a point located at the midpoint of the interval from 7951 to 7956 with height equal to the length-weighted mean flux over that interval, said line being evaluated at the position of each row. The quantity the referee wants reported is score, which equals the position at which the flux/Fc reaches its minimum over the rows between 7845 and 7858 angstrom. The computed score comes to 7846.35 angstrom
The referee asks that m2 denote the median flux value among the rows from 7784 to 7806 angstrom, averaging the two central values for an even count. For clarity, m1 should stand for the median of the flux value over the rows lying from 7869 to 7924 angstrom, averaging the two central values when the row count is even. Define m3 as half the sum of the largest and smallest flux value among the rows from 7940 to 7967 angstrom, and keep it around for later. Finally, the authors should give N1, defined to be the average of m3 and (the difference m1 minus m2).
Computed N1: 6.1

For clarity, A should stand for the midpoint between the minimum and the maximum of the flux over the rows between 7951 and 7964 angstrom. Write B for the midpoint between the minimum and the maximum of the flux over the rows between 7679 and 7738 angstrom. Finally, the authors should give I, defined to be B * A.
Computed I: 158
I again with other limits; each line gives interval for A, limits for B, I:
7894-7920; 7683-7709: 160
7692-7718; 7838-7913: 158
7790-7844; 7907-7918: 157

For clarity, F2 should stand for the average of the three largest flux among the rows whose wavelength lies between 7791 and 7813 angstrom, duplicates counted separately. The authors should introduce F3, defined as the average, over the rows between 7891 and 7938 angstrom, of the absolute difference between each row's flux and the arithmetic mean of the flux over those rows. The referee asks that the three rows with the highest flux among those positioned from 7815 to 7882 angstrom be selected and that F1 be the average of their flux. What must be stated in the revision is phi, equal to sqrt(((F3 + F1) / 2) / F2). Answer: 0.720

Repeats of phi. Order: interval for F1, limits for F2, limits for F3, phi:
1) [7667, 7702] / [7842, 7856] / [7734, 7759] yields 0.728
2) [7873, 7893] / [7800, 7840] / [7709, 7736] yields 0.705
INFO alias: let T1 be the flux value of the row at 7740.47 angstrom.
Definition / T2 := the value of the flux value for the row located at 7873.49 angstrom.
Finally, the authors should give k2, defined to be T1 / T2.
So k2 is 1.02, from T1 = 12.97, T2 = 12.7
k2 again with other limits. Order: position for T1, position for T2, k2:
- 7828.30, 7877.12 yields 1.00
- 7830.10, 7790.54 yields 1.00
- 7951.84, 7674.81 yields 0.94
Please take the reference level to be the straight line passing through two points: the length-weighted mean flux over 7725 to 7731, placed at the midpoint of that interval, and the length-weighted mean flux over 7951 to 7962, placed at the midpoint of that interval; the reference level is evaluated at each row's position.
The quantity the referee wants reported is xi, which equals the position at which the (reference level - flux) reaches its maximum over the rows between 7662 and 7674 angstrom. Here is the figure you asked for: 7664.21 angstrom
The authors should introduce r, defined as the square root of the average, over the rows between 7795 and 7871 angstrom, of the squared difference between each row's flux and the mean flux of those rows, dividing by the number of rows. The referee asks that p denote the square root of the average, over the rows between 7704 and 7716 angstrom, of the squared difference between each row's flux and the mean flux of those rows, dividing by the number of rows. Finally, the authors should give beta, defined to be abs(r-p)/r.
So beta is 0.79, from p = 0.03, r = 0.15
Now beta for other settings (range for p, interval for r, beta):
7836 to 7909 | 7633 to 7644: 2.17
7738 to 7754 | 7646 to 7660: 0.52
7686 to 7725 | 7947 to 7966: 1.80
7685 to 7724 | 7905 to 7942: 0.30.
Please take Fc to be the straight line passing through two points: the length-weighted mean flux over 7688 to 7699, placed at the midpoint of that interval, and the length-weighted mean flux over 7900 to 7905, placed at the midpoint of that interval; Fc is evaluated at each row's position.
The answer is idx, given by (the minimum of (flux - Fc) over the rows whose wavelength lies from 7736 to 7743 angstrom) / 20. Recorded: 0.008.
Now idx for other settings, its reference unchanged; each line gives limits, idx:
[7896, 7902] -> -0.012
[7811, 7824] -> -0.005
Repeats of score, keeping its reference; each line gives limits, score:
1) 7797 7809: 7799.51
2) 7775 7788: 7781.57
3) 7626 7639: 7637.78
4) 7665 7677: 7665.98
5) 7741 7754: 7752.96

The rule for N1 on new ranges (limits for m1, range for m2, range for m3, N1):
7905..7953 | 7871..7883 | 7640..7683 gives 6.2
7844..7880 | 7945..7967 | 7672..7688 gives 6.7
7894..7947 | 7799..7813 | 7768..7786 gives 6.3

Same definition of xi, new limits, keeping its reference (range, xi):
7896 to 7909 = 7897.10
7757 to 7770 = 7758.31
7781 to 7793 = 7792.33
